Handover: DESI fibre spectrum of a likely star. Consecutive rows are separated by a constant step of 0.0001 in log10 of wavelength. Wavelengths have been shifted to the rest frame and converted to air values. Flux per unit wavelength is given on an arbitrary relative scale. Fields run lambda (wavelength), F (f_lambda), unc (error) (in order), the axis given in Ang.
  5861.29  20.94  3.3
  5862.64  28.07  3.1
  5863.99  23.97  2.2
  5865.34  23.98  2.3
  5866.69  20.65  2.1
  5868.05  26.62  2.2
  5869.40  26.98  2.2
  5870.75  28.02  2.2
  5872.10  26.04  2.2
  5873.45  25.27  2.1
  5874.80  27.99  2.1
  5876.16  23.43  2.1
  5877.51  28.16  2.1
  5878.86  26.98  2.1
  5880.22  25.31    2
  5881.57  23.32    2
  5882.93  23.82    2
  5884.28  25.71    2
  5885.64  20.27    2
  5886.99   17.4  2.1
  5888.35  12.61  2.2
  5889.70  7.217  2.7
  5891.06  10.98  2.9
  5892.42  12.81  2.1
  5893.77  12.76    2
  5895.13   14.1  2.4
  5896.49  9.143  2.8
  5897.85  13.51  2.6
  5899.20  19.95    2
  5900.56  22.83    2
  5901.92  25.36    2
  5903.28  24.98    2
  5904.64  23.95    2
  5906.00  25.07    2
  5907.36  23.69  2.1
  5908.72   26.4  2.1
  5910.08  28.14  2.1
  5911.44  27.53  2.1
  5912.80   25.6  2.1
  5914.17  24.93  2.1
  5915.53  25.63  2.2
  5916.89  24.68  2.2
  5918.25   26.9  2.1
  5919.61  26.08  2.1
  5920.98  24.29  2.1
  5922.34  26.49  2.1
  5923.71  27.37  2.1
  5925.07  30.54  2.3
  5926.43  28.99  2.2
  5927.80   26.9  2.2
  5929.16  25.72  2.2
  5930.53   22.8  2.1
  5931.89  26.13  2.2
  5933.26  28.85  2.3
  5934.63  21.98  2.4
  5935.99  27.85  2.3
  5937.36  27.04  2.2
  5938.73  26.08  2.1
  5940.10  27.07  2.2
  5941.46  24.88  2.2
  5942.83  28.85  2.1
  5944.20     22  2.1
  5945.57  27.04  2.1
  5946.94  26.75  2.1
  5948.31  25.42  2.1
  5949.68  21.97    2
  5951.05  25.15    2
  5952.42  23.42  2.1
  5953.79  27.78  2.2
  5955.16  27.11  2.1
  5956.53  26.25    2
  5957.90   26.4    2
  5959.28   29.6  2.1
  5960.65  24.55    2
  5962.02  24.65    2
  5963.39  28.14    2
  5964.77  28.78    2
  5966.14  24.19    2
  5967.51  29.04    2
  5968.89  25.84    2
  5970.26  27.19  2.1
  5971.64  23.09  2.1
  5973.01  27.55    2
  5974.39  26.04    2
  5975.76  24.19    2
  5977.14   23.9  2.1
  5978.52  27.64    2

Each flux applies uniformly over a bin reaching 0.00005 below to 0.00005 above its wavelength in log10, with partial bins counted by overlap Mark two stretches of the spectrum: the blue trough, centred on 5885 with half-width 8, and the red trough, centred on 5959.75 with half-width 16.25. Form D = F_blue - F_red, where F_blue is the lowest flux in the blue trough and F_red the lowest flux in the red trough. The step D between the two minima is -14.8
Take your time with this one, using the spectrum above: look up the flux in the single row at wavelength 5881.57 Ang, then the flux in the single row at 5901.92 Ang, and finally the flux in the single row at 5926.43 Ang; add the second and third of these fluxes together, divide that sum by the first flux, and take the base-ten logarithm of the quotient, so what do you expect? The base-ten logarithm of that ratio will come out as 0.37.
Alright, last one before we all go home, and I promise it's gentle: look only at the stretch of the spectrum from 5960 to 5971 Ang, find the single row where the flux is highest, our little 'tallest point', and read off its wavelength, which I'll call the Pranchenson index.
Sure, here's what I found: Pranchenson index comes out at 5967.51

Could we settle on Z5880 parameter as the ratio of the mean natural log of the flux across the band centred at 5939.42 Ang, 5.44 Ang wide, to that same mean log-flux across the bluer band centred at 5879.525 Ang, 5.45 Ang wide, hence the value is 1.0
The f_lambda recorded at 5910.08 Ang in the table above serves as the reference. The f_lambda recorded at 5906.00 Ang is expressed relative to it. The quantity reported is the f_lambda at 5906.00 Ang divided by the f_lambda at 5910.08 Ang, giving 0.89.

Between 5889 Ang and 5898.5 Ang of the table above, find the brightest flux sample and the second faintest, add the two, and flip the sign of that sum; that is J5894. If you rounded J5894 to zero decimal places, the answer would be -23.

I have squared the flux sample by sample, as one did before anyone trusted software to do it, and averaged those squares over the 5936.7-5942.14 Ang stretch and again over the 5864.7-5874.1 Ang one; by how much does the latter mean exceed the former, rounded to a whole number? -42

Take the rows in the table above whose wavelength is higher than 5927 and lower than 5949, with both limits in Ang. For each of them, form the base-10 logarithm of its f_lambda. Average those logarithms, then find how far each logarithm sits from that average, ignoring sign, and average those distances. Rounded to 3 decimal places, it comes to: 0.028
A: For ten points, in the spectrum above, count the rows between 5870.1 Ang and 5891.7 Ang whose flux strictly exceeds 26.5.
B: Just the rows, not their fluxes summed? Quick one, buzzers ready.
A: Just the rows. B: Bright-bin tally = 4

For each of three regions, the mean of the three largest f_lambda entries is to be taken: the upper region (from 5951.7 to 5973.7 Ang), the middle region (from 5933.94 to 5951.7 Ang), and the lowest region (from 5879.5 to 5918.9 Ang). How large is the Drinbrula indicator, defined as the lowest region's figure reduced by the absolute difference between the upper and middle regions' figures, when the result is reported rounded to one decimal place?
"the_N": 26.3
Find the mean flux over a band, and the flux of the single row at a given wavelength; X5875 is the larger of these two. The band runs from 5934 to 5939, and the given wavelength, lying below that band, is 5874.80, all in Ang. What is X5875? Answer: 28.0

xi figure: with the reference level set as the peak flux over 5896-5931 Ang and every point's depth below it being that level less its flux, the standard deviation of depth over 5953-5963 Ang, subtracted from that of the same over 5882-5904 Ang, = 4.4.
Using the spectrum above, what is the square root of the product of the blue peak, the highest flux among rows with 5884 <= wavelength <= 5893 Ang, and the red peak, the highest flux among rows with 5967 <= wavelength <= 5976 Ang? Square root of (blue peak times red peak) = 27.3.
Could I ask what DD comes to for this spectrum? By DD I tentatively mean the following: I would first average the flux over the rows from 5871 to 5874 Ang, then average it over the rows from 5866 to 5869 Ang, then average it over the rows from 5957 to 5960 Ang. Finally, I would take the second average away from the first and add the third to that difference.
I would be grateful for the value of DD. 30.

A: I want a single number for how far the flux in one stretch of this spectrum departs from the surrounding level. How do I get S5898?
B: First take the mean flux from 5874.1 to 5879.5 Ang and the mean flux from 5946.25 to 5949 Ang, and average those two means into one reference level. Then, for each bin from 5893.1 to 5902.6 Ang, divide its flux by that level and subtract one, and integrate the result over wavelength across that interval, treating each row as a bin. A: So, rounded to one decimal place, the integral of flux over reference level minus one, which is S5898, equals -3.4 Ang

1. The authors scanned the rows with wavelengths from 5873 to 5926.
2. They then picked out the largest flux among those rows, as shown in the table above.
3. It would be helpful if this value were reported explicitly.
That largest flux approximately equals 30.54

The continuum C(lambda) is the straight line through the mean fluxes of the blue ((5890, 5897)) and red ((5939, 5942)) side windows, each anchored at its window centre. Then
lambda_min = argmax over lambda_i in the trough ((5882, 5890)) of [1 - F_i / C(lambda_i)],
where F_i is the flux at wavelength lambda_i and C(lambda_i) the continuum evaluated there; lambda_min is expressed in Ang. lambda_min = 5889.70 Ang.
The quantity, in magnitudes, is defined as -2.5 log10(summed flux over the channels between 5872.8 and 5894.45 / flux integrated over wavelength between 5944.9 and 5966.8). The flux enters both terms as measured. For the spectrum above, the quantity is 0.62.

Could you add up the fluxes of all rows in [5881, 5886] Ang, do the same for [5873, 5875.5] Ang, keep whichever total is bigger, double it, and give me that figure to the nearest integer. 186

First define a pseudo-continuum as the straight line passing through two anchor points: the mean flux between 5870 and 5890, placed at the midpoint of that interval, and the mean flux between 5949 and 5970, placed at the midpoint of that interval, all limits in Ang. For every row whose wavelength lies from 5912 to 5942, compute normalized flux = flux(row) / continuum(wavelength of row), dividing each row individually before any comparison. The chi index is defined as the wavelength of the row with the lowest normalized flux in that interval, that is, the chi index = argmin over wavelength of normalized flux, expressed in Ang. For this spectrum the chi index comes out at 5934.63 Ang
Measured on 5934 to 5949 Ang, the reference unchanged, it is 5944.20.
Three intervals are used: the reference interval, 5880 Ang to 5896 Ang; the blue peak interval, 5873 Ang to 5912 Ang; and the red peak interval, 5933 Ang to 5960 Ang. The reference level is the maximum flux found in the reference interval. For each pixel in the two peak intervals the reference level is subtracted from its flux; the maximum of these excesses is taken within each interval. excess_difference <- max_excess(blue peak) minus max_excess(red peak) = -1.4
